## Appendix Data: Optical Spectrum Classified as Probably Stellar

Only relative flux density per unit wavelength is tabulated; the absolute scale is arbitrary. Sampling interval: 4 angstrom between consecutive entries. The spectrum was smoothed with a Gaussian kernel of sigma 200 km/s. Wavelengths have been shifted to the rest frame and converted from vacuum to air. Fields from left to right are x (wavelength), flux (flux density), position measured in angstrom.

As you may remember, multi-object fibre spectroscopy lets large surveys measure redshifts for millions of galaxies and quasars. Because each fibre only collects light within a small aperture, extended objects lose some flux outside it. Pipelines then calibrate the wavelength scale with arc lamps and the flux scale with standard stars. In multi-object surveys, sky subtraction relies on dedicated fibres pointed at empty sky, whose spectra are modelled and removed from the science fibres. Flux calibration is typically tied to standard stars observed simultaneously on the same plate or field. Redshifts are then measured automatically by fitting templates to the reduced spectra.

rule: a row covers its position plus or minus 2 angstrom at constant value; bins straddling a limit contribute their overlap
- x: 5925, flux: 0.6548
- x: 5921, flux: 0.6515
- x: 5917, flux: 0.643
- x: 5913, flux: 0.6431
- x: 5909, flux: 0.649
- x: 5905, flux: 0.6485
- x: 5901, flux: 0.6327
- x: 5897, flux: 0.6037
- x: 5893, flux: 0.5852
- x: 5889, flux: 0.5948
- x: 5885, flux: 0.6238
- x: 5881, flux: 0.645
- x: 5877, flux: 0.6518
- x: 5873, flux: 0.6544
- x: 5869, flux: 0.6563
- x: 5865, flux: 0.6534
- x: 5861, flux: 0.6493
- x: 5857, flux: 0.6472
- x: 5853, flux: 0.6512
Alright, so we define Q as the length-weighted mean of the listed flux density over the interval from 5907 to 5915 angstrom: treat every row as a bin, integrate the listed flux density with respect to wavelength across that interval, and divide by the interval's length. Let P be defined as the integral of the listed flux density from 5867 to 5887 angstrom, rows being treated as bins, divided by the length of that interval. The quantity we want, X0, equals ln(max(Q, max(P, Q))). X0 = -0.437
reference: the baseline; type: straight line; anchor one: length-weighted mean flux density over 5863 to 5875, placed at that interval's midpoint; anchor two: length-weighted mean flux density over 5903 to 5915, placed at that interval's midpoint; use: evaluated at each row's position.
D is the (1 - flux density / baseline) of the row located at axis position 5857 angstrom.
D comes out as 0.015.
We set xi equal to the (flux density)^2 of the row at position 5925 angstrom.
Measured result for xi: 0.429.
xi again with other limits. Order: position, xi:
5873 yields 0.428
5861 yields 0.422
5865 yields 0.427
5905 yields 0.421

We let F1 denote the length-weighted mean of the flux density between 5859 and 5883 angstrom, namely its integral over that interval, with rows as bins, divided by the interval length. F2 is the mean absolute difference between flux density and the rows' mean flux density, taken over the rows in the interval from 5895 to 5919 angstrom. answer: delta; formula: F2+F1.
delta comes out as 0.664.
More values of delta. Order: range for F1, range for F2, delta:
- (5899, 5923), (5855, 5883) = 0.648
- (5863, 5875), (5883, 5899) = 0.667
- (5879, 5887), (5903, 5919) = 0.637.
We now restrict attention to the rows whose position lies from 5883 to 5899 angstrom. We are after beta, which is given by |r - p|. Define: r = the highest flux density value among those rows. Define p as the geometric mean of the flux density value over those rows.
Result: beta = 0.022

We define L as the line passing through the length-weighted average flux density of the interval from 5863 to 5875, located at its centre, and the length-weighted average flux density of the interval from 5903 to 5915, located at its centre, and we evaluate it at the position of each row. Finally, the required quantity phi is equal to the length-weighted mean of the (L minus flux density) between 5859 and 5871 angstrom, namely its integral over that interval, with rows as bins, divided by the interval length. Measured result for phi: 0.002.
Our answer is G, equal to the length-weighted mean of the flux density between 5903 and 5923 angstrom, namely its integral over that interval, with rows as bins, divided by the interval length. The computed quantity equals 0.647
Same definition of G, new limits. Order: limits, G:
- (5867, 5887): 0.646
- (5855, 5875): 0.652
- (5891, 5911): 0.624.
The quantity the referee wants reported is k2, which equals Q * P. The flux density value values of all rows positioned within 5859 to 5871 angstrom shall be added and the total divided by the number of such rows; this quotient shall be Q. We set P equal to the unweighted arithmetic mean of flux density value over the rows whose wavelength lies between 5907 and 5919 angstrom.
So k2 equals 0.421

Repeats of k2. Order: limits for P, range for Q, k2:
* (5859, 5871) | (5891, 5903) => 0.397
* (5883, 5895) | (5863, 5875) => 0.394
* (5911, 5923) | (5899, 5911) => 0.416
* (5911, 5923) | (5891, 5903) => 0.392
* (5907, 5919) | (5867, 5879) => 0.422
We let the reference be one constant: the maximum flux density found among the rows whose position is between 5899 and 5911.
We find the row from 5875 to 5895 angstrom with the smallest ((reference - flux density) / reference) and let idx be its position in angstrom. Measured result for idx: 5877 angstrom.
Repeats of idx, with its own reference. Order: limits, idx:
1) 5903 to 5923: 5921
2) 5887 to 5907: 5905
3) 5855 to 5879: 5869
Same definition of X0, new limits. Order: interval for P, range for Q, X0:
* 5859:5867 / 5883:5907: -0.429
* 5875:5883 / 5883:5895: -0.433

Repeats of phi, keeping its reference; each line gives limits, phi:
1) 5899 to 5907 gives 0.007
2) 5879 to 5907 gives 0.031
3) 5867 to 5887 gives 0.007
